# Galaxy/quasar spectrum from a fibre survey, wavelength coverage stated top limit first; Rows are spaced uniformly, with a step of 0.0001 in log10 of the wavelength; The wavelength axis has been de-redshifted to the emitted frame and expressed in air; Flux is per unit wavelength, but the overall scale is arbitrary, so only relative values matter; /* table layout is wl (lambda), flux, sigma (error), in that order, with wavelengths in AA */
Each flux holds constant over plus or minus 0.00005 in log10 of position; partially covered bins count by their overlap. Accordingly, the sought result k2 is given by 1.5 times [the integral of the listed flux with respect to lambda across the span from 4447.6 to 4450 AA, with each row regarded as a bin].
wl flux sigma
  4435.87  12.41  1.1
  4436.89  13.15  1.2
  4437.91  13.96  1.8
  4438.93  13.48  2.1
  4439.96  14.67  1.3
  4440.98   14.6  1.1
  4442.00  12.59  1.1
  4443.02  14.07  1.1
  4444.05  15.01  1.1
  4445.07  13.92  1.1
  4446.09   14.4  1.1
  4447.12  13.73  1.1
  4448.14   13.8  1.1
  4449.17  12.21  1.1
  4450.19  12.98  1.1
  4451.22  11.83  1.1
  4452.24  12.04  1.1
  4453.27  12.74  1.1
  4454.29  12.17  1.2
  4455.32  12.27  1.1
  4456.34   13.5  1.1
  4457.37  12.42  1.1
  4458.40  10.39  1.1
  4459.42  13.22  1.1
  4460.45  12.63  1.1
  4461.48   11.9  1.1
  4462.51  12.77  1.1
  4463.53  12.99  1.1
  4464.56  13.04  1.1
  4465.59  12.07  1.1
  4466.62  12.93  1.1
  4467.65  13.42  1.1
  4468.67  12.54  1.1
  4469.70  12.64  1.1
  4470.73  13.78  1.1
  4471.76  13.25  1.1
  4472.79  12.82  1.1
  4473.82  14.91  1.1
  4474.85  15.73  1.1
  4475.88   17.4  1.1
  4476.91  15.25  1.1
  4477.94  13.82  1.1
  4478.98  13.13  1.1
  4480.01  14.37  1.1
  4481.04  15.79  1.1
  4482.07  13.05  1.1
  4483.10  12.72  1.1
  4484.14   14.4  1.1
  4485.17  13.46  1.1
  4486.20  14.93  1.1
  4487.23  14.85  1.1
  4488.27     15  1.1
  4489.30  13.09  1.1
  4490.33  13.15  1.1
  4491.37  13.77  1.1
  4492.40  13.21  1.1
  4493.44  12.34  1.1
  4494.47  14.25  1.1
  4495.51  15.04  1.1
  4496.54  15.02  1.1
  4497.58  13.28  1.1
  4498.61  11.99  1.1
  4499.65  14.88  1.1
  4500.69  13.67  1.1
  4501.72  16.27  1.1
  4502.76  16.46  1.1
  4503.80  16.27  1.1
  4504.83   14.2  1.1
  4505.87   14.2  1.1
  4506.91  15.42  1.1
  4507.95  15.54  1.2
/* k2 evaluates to 47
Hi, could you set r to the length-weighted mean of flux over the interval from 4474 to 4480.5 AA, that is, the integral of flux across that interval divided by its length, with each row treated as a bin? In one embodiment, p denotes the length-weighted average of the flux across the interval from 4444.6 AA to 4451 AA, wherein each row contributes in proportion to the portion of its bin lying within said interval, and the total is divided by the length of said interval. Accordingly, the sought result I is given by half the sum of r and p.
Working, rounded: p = 13.4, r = 14.9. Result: 14.2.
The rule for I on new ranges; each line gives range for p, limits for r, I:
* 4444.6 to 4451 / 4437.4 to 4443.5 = 13.7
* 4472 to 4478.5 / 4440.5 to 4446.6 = 14.5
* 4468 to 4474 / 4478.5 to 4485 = 13.6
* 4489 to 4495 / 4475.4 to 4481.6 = 14.1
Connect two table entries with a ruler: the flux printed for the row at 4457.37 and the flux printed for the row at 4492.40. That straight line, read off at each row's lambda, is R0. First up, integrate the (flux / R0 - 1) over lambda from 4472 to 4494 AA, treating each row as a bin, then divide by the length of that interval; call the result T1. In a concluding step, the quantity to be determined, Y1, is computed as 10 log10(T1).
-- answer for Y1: -10.5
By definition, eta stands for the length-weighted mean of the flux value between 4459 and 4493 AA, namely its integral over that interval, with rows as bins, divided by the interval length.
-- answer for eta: 13.7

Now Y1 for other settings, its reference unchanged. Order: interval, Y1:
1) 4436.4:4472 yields -12.3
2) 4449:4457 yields -19.0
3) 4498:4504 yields -9.8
